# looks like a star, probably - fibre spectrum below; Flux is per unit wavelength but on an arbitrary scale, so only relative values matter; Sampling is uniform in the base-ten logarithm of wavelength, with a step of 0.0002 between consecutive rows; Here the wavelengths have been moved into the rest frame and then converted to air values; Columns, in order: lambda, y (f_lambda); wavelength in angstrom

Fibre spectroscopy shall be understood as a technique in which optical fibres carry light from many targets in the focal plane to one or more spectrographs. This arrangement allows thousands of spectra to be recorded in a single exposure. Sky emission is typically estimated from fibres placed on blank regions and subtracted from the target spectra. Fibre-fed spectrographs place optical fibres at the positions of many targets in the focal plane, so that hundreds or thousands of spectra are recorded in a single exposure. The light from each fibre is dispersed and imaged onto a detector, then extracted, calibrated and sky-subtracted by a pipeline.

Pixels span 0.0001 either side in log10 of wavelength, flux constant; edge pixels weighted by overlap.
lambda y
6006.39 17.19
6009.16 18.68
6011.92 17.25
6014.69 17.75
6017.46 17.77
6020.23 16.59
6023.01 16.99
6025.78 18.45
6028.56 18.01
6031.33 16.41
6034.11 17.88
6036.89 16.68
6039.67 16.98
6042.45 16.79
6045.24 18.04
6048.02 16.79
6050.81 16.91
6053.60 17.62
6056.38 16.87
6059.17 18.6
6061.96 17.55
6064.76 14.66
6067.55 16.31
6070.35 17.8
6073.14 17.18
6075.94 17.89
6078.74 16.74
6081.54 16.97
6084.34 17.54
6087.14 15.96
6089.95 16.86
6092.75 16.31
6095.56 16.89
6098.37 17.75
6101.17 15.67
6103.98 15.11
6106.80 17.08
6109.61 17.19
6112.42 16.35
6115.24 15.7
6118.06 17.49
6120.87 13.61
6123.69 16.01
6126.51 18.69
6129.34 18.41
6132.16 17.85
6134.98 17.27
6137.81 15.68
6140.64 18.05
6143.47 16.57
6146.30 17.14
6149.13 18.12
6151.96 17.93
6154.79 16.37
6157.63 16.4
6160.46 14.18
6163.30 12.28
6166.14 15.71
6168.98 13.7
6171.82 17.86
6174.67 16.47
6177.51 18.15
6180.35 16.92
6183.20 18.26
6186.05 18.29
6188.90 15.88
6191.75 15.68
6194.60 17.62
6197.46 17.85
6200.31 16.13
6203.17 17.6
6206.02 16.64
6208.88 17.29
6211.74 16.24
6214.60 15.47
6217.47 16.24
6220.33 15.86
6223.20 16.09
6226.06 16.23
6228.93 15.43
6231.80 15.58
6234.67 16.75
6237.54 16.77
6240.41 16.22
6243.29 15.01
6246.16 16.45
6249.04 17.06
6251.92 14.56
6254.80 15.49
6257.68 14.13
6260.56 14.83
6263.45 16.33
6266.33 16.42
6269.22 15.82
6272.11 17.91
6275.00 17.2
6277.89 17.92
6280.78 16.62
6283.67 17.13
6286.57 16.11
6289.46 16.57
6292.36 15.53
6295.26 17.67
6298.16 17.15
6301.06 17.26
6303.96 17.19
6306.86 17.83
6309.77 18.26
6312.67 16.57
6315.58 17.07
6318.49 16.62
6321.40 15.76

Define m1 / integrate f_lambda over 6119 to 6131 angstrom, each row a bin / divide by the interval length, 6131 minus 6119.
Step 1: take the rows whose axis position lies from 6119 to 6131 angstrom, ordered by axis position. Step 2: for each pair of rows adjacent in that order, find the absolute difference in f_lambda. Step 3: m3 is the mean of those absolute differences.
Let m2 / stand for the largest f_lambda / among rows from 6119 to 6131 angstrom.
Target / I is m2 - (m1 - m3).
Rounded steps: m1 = 16.7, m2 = 18.69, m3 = 1.8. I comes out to 3.7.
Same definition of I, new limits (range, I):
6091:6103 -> 2.3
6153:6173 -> 4.9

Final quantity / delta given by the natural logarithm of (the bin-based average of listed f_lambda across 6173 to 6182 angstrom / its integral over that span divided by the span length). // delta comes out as 2.85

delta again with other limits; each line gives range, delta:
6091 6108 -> 2.80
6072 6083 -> 2.84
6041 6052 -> 2.84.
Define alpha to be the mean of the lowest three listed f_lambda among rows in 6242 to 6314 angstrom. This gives 14.5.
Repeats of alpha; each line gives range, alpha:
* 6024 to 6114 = 15.1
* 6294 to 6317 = 16.9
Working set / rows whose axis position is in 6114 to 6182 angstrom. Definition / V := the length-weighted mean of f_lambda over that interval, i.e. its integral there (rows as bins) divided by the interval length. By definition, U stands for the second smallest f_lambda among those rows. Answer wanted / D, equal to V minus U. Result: 2.9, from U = 13.61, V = 16.5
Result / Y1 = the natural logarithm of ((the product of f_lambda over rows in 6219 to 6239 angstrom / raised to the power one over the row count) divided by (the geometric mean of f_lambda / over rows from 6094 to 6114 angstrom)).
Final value -0.028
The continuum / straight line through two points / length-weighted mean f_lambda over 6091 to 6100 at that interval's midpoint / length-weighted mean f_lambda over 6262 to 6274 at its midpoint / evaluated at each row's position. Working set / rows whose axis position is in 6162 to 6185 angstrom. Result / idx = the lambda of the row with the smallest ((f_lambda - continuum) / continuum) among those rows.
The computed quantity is 6163.30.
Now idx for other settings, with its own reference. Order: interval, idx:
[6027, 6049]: 6031.33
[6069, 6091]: 6087.14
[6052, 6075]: 6064.76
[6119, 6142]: 6120.87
